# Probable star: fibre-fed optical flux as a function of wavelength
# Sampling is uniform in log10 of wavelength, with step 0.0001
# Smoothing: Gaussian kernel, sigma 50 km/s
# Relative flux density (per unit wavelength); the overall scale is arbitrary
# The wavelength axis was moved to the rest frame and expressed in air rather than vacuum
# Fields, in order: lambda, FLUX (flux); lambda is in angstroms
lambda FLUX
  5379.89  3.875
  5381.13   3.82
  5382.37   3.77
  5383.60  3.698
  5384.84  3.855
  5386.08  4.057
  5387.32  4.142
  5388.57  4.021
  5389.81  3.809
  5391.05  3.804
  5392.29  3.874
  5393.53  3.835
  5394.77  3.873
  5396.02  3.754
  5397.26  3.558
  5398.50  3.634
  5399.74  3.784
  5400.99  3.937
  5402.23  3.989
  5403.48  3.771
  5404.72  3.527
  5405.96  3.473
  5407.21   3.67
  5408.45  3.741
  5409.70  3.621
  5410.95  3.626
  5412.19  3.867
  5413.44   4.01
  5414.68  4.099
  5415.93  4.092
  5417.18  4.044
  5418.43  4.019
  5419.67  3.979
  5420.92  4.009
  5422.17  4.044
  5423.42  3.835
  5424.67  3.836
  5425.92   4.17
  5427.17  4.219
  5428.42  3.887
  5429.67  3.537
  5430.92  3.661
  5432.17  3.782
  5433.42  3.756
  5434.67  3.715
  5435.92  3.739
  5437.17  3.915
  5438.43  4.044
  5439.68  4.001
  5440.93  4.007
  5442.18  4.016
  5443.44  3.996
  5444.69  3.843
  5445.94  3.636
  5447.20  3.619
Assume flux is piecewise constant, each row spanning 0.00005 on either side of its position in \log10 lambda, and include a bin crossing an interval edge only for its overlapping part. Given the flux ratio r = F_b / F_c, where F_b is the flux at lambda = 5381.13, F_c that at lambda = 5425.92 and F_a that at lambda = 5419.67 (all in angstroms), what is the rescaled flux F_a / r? 4.34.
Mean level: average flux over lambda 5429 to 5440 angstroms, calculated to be 3.79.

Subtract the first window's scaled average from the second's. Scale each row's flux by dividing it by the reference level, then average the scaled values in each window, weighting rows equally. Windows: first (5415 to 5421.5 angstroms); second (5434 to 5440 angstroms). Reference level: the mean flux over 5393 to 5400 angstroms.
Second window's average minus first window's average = -0.04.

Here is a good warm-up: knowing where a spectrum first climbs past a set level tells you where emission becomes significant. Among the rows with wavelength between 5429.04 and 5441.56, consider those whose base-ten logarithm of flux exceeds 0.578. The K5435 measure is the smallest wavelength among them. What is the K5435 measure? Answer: 5437.17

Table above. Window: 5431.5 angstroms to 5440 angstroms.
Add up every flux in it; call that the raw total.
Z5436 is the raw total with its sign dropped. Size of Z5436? 27.0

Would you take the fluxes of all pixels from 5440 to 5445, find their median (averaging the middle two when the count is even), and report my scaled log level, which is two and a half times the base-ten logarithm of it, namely 1.51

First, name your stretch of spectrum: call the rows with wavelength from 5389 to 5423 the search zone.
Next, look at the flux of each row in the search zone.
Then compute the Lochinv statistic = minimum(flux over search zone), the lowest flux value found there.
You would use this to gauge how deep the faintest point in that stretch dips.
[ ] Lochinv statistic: 3.473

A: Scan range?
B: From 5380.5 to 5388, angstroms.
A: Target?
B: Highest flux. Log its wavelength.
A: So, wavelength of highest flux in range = 5387.32 angstroms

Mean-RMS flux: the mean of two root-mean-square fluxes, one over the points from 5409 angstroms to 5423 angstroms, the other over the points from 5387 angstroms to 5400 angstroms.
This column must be 3.89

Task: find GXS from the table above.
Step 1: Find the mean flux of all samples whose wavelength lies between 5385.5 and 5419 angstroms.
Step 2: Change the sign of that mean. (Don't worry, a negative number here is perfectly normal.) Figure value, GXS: -3.84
